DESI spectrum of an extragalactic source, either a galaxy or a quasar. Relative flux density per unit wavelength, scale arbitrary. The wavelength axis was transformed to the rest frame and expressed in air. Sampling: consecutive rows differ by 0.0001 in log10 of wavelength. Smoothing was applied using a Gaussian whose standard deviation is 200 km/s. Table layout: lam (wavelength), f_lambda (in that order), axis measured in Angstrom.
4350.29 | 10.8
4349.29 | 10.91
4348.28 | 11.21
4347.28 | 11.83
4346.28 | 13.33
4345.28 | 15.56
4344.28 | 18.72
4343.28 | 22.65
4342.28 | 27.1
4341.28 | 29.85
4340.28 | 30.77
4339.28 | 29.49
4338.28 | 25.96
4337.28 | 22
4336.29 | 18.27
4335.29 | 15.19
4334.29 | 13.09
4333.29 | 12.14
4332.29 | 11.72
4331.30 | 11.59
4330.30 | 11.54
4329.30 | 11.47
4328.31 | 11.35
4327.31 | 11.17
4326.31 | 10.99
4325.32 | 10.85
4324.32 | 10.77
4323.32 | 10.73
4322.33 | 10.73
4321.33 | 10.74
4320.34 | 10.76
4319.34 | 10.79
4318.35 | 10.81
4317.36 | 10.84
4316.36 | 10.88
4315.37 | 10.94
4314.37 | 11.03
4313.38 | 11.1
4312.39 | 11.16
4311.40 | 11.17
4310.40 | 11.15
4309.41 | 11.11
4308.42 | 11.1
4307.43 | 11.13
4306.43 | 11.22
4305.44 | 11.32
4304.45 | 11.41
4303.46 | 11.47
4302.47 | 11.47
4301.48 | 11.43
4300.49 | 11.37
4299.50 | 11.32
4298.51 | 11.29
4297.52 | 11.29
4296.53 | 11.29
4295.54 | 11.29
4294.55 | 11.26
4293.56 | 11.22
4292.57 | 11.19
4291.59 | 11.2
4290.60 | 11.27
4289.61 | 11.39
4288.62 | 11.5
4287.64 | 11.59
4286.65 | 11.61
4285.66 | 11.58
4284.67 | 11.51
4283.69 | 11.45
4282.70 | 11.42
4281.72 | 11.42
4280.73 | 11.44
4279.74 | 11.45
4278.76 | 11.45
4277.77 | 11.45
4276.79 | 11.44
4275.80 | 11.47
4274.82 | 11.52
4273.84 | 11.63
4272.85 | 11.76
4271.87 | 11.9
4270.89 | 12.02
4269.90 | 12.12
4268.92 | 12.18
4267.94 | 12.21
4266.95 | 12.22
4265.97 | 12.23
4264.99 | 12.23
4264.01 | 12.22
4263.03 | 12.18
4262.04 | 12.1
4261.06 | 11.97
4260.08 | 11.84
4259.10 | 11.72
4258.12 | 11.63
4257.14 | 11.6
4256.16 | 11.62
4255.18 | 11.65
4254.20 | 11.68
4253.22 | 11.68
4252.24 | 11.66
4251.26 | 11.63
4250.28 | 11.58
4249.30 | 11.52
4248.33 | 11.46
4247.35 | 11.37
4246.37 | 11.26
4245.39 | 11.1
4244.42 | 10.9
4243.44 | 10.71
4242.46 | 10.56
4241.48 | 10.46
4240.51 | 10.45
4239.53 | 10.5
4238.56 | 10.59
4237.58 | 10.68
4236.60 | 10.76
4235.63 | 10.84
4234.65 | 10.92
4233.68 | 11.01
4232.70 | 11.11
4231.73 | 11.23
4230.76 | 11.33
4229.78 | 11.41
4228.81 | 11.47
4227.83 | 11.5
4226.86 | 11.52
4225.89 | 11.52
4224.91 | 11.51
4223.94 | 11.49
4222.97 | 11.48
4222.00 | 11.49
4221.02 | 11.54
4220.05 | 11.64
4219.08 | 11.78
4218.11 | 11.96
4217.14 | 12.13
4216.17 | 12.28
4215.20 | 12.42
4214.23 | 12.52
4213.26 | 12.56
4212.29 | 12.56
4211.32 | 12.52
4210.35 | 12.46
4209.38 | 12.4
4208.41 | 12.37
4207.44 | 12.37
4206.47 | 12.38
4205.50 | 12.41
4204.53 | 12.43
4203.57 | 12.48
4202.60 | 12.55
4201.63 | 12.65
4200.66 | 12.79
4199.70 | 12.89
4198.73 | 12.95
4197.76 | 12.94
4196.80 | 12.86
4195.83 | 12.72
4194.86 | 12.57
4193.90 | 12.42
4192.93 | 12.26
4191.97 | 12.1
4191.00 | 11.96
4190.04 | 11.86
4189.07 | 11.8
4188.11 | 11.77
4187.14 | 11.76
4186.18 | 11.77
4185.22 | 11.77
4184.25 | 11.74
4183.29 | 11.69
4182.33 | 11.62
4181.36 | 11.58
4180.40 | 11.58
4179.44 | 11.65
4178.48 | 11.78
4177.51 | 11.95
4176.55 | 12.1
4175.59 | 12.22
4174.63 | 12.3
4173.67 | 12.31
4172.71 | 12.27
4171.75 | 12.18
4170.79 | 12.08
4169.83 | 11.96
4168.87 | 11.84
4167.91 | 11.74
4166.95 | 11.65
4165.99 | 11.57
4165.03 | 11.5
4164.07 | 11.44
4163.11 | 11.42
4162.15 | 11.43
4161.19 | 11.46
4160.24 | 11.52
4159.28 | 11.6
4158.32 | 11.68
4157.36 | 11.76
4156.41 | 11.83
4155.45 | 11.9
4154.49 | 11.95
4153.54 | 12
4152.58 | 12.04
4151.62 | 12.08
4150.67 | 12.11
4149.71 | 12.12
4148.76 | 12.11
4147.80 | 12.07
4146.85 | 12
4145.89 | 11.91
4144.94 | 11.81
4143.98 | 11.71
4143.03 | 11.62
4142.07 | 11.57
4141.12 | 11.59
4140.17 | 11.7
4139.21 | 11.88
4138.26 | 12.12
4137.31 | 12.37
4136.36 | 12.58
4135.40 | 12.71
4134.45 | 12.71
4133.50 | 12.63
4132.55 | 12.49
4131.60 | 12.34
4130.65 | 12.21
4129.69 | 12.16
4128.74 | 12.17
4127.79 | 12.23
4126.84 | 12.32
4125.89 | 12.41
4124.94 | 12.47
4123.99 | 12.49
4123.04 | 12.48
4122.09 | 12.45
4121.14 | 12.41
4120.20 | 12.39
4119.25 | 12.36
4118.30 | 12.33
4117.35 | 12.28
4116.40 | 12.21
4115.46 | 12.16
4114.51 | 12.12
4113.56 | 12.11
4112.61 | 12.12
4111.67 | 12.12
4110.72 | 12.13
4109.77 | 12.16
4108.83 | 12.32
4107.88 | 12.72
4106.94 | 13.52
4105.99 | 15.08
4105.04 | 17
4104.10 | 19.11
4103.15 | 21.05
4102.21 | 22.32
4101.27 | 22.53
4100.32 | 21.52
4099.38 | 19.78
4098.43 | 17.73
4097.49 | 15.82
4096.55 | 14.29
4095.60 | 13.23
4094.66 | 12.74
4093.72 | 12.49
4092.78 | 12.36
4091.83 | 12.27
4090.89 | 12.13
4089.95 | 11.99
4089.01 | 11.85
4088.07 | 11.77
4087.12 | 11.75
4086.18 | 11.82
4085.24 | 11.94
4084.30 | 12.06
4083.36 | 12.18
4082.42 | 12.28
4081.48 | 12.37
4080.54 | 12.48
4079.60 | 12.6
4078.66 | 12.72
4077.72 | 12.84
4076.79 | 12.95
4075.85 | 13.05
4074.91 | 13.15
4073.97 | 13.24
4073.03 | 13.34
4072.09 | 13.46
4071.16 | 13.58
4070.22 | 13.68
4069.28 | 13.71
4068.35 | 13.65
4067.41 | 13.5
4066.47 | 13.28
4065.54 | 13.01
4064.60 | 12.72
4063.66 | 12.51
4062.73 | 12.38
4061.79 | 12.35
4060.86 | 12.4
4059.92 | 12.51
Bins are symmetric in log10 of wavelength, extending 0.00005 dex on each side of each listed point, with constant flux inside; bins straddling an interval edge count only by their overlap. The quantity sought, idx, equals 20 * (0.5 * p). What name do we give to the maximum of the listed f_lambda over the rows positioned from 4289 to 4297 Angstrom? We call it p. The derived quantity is 114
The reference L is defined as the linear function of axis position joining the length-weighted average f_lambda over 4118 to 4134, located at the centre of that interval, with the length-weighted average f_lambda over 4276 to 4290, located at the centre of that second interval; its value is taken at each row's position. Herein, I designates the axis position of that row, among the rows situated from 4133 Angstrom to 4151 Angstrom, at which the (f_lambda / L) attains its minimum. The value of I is 4142.07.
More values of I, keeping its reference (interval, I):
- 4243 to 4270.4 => 4243.44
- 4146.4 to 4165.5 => 4163.11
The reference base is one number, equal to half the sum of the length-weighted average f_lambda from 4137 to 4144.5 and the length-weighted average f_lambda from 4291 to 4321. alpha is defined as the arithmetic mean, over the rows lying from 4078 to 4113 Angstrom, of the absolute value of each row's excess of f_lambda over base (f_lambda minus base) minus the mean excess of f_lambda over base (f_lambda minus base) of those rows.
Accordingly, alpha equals 2.69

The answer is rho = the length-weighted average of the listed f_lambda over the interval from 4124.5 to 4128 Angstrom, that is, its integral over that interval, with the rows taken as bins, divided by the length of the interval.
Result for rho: 12.4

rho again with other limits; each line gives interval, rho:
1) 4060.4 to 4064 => 12.4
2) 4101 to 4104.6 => 21.2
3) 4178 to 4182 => 11.6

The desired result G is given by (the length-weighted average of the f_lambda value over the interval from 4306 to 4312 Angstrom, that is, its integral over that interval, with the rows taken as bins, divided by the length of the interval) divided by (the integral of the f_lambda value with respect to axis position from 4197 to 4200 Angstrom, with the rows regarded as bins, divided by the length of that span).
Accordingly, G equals 0.86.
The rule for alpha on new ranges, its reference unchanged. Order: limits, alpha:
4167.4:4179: 0.17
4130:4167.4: 0.30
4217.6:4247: 0.37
